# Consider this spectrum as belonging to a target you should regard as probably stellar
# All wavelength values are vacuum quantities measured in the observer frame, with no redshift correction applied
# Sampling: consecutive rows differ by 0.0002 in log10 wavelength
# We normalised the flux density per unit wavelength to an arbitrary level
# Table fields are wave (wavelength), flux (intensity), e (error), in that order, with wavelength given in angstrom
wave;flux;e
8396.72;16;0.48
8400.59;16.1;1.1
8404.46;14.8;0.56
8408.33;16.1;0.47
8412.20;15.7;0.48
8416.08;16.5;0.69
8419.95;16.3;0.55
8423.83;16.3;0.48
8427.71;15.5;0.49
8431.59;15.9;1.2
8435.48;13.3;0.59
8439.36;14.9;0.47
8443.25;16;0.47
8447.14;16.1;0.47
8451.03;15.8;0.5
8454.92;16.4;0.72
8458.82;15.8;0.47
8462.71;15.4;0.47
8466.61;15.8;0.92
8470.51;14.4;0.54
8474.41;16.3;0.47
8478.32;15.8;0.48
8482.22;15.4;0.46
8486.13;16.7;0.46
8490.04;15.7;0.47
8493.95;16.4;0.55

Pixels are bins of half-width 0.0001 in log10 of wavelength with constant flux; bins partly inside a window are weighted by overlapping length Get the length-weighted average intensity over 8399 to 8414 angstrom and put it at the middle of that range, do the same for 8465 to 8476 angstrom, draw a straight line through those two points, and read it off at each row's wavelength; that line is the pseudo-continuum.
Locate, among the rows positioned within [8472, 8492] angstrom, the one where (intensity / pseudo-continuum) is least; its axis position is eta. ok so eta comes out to 8482.22 angstrom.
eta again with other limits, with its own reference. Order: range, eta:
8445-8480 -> 8470.51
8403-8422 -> 8404.46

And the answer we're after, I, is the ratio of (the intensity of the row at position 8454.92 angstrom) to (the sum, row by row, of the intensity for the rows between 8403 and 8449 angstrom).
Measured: 0.0875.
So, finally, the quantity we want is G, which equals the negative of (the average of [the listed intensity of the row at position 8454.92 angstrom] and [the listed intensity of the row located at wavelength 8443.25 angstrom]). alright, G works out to -16.2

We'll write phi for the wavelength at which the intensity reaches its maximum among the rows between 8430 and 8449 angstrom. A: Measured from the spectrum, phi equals 8447.14 angstrom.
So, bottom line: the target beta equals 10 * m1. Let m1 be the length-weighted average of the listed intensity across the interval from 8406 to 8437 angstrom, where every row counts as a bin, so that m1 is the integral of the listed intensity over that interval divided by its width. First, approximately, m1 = 15.72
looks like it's 157.2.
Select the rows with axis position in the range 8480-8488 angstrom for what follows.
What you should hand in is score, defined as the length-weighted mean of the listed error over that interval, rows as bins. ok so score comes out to 0.46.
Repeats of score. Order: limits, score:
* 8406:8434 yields 0.62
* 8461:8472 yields 0.65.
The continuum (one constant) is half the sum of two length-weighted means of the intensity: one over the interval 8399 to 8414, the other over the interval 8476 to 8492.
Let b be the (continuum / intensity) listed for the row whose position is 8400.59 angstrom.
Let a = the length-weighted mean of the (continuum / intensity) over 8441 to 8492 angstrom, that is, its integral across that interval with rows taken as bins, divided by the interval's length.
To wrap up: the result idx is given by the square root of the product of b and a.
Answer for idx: 0.99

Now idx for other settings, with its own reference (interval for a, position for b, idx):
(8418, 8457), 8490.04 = 1.01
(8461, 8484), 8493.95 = 0.99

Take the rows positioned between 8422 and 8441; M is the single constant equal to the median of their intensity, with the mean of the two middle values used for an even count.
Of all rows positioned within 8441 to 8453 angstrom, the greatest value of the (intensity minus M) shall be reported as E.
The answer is 0.60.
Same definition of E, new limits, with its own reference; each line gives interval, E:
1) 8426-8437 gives 0.40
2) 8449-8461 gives 0.90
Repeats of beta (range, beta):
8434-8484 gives 155.1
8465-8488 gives 157.3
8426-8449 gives 152.8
